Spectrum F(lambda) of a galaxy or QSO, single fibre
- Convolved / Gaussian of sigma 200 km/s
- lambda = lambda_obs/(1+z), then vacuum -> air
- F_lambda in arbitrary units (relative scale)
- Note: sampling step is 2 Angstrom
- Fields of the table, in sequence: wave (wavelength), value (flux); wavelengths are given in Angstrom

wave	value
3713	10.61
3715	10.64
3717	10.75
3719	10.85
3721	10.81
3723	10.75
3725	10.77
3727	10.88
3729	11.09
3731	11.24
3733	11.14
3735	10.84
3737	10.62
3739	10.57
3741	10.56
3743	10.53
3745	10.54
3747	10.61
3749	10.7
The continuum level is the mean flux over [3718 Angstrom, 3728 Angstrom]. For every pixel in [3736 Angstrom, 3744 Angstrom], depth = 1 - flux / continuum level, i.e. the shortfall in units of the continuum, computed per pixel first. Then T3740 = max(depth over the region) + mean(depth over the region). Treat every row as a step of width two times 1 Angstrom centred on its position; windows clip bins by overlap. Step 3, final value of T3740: 0.05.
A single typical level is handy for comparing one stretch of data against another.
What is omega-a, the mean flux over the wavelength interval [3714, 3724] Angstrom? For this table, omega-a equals 10.8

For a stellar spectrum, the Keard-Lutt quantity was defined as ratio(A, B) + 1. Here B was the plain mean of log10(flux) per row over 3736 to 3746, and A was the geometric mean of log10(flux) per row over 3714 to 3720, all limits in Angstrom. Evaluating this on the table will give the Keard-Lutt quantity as 2.01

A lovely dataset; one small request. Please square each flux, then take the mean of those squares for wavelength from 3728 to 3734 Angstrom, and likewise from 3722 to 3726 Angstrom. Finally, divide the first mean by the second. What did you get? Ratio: 1.08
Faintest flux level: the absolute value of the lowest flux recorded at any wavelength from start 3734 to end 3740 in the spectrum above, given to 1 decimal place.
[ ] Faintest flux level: 10.6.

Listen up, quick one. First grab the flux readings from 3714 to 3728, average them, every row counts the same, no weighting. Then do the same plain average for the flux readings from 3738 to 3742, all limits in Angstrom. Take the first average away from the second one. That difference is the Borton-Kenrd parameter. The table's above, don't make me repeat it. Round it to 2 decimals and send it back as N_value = -0.21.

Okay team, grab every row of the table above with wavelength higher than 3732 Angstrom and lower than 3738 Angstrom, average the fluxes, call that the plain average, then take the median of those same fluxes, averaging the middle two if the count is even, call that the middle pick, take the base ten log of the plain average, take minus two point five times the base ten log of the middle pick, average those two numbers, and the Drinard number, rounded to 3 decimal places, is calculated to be -0.776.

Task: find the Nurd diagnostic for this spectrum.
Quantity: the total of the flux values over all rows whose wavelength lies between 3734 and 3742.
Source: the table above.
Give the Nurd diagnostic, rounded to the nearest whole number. 43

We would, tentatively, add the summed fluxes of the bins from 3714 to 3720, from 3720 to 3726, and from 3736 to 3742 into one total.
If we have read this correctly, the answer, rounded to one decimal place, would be 96.3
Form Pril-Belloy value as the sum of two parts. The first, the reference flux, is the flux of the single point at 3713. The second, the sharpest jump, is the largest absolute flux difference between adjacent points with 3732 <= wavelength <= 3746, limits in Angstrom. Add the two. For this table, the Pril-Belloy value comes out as 10.9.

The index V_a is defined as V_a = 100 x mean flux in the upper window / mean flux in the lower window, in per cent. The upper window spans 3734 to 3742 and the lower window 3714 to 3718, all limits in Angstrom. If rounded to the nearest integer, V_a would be 100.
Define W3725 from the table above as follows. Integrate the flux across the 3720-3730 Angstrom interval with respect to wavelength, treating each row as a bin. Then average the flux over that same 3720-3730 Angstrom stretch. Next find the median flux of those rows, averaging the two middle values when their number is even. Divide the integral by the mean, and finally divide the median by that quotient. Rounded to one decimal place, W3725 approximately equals 1.1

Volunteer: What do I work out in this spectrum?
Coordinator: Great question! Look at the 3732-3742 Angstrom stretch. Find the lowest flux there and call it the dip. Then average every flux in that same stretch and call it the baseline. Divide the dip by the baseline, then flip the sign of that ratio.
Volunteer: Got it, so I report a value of -0.983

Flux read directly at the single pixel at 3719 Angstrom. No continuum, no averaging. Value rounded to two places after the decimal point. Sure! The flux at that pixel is 10.85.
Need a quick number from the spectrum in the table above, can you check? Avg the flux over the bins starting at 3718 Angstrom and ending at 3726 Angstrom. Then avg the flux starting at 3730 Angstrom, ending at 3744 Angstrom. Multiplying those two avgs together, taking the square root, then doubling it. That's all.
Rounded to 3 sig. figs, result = 21.6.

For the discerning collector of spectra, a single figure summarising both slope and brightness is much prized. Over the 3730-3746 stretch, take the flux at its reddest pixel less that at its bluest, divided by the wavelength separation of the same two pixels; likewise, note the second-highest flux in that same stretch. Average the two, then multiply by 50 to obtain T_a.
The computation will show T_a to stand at 277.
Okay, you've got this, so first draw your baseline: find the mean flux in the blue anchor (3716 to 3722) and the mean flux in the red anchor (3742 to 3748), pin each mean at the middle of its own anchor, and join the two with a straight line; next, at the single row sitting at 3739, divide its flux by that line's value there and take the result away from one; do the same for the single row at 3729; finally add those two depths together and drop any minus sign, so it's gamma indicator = 0.031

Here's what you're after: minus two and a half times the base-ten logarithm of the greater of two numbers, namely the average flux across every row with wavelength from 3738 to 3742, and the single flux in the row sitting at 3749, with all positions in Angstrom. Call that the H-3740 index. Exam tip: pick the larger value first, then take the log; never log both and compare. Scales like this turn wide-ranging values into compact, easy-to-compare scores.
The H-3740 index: -2.573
